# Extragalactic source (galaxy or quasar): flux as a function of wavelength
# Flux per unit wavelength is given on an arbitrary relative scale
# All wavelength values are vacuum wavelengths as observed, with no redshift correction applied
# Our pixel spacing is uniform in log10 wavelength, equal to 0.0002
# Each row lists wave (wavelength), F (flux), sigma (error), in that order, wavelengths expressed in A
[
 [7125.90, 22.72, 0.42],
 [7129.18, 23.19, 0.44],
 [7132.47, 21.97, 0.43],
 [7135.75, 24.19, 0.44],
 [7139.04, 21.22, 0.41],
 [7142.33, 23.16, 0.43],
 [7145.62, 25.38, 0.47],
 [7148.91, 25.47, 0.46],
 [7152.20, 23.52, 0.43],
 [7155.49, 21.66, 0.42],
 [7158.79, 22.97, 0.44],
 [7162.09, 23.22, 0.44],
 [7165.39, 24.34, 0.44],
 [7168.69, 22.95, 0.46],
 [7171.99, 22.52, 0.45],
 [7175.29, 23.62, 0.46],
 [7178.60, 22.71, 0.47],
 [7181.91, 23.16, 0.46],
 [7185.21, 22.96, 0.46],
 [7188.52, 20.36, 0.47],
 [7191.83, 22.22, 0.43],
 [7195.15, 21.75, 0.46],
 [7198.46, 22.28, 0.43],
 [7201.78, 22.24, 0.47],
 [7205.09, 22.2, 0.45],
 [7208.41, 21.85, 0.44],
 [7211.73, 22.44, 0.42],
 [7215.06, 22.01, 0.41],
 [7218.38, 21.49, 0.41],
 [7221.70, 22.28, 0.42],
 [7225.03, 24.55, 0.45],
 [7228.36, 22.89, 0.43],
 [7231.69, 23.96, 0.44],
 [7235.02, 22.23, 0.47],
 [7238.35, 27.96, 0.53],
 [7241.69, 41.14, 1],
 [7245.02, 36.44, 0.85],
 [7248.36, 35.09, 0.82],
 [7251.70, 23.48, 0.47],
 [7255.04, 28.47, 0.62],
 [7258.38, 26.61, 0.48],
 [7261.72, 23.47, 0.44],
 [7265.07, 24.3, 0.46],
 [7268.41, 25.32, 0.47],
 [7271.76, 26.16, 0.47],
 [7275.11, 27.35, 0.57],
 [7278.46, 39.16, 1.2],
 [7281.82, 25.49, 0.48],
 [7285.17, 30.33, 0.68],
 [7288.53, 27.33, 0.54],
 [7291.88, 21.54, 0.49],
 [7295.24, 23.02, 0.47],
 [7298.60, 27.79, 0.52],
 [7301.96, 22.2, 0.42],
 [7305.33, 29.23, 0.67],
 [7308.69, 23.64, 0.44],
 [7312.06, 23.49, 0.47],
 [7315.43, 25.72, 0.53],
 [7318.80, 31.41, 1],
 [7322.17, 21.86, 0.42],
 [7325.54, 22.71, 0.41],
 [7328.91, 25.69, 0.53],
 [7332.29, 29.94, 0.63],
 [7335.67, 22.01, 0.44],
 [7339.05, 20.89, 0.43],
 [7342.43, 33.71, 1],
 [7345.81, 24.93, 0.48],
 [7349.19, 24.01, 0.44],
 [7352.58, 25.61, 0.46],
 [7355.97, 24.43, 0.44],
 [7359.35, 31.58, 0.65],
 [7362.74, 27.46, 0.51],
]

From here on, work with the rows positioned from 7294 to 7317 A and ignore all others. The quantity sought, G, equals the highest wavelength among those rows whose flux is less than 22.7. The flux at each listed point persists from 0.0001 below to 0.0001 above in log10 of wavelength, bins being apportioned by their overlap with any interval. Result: 7301.96 A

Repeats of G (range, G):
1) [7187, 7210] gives 7208.41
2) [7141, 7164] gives 7155.49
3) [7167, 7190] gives 7188.52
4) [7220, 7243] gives 7235.02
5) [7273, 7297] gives 7291.88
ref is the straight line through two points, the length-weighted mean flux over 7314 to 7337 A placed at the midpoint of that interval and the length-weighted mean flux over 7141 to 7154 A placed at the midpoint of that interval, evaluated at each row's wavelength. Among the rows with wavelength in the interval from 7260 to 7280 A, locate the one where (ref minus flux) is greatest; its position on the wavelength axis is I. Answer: 7261.72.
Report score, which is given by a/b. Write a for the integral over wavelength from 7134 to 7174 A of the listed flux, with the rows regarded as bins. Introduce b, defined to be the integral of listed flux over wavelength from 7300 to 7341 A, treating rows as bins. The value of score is 0.91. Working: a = 935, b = 1024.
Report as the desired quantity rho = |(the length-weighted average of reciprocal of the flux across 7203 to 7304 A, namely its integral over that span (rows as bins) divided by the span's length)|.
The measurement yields 0.039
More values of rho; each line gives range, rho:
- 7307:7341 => 0.041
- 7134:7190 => 0.043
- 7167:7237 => 0.044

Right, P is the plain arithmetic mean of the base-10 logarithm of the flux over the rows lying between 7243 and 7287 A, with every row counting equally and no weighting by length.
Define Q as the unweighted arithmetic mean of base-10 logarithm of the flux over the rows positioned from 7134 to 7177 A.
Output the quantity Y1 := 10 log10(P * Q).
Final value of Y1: 2.98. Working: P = 1.45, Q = 1.37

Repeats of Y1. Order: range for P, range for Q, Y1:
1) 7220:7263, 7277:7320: 3.10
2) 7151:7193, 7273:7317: 2.85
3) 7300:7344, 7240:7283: 3.11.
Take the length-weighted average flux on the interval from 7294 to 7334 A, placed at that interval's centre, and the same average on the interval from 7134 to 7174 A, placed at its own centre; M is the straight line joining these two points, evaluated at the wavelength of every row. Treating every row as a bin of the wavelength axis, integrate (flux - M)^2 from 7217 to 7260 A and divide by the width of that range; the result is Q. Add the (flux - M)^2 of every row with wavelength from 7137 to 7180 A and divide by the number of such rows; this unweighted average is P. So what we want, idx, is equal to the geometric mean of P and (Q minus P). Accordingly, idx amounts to 8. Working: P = 1.5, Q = 44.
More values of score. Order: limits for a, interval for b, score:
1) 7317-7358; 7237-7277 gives 0.91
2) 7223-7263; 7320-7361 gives 1.06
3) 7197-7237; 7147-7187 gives 0.97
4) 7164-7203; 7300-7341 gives 0.86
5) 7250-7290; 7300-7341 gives 1.07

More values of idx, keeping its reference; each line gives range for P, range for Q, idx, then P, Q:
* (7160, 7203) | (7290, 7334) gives 4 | 2.4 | 10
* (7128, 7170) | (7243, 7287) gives 8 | 1.5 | 40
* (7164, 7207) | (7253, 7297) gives 7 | 2.6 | 21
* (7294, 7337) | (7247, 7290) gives 13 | 10.2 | 28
